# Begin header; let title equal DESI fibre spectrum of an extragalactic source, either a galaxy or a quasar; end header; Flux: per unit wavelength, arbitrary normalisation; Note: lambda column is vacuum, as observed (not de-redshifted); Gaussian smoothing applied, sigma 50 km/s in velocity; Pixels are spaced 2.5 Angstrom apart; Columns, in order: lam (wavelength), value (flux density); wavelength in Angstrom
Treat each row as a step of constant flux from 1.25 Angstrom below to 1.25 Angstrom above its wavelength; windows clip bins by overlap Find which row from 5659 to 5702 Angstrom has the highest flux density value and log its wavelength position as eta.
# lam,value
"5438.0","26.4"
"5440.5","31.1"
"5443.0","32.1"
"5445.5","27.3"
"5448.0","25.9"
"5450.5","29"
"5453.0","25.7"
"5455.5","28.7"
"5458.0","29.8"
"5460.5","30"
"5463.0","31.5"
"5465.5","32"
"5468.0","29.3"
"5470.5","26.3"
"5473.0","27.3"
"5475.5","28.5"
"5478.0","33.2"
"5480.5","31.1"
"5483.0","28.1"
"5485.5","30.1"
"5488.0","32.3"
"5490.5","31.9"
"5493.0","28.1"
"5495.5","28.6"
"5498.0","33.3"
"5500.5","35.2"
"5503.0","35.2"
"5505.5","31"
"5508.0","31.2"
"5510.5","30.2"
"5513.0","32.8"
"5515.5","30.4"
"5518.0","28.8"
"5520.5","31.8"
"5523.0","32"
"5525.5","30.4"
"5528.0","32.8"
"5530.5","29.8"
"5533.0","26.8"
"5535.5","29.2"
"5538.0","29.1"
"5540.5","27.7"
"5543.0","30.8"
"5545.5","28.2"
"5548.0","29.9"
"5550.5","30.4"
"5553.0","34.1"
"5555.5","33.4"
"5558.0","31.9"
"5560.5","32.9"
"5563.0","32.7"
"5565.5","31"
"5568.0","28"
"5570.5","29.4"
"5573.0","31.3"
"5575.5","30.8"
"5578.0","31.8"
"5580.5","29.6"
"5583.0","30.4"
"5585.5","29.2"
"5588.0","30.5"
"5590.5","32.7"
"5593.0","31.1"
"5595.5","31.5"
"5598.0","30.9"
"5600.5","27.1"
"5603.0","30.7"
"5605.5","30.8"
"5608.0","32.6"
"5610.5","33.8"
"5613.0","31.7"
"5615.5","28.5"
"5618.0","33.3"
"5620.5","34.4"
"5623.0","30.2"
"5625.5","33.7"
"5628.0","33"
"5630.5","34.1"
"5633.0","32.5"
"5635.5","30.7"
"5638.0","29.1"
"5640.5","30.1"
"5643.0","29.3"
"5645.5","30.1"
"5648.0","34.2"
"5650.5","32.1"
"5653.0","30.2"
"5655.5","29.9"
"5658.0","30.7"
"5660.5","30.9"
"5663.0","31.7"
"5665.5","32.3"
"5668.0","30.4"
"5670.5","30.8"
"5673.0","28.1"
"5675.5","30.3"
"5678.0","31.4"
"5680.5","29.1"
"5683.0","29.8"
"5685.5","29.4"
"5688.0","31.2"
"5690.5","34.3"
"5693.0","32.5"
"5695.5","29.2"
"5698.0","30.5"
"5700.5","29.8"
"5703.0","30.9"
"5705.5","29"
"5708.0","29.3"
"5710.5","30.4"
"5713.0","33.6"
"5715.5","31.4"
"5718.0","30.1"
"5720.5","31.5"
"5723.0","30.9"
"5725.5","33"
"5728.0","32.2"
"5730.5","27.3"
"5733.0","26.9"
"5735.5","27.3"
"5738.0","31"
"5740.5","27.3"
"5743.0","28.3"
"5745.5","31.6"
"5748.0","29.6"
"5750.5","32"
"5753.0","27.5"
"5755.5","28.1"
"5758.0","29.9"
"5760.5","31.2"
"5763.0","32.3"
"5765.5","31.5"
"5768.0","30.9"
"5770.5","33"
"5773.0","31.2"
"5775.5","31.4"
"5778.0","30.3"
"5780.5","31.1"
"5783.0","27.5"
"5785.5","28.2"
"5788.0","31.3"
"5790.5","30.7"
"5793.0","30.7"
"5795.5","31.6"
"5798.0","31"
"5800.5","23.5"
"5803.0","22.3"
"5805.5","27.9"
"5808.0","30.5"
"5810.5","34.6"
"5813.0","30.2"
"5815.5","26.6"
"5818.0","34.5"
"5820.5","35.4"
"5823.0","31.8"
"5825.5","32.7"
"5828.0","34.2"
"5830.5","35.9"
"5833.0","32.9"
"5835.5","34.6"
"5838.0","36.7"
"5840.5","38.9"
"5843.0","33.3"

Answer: 5690.5 Angstrom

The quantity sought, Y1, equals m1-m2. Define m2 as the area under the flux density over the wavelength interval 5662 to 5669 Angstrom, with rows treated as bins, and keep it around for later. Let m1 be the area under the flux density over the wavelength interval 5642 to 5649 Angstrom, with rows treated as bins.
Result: -2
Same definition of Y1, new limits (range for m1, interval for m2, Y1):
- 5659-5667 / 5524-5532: 5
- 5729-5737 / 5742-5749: 10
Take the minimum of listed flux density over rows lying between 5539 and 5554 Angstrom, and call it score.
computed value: 27.7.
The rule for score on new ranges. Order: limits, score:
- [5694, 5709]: 29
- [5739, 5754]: 27.3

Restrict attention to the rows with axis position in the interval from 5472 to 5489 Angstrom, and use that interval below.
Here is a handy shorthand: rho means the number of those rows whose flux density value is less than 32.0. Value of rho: 5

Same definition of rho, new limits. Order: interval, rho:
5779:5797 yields 7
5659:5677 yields 6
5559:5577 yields 5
